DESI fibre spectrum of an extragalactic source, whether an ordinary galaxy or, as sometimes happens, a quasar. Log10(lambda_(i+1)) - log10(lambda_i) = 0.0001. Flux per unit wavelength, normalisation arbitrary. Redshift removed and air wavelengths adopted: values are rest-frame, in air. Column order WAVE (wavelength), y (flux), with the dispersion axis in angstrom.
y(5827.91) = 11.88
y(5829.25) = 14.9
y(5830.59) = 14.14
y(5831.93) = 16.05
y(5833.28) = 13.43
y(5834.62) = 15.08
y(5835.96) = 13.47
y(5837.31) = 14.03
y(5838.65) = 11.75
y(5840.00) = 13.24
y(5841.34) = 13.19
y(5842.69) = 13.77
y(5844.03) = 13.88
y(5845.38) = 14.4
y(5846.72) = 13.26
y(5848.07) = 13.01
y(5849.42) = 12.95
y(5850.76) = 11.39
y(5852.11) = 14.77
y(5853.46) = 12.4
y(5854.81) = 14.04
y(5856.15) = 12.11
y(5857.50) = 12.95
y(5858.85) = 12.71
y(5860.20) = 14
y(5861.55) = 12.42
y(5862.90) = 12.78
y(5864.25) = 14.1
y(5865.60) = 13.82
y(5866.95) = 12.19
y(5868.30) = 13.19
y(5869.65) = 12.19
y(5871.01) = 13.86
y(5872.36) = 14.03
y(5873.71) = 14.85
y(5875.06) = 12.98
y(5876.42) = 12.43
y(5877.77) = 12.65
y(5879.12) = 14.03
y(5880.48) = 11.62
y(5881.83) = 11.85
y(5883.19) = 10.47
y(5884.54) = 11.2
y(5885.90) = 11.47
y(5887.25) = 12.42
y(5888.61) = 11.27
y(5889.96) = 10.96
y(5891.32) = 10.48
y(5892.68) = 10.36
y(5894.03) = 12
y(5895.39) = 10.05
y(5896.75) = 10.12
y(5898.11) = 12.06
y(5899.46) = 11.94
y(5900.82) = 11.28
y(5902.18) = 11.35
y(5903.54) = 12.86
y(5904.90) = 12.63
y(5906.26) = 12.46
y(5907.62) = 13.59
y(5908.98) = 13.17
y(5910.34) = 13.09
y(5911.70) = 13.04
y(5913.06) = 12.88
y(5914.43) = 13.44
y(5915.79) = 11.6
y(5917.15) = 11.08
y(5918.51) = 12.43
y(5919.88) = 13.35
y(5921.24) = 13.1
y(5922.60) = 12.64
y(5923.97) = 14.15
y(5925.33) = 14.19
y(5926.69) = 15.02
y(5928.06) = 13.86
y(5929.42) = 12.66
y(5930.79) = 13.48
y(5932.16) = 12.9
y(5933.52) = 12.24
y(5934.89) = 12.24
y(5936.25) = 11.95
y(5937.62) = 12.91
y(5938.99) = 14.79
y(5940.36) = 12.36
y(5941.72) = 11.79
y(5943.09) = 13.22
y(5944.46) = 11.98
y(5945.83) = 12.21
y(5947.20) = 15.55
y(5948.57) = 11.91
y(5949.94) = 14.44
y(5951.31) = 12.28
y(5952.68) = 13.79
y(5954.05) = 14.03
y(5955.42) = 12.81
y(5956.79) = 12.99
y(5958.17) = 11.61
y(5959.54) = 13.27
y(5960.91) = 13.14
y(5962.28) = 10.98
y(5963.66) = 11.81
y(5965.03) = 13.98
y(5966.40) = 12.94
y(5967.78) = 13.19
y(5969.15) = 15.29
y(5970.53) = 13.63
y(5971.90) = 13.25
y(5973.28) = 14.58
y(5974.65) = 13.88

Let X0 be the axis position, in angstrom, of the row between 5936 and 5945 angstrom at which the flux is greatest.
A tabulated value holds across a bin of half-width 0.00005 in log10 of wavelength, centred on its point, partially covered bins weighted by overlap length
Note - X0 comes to 5938.99 angstrom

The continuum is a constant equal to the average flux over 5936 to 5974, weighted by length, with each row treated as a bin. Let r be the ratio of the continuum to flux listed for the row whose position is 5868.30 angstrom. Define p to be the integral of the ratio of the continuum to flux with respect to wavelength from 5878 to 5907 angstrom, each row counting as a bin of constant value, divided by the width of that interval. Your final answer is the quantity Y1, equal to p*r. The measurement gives 1.13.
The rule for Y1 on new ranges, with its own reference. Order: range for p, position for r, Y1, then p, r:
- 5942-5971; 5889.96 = 1.21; 1.01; 1.20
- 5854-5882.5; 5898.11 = 1.09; 1.01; 1.09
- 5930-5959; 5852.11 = 0.91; 1.02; 0.89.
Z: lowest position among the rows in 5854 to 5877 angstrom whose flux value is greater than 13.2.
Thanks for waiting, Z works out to 5854.81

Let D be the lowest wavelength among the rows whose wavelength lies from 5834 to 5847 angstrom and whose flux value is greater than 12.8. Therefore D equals 5834.62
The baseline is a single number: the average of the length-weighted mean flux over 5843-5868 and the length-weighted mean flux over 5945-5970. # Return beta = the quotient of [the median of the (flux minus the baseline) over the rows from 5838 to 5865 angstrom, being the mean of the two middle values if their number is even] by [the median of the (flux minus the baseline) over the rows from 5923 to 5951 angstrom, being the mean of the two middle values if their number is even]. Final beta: 0.21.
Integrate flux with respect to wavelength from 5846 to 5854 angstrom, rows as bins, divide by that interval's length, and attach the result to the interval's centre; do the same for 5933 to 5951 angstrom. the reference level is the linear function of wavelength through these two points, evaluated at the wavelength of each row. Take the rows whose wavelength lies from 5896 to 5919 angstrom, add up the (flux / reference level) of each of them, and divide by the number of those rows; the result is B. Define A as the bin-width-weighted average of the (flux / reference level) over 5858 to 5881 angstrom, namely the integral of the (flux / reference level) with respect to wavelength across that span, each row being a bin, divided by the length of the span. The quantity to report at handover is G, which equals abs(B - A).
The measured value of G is 0.065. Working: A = 1.016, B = 0.952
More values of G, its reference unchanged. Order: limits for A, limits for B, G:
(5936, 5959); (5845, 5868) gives 0.003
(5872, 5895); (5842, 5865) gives 0.092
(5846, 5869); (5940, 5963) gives 0.009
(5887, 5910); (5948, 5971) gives 0.110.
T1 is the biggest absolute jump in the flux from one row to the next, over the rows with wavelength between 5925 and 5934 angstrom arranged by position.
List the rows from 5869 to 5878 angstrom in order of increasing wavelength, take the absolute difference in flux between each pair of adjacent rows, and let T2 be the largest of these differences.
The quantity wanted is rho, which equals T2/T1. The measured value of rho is 1.6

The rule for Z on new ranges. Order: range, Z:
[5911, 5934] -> 5914.43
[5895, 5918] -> 5907.62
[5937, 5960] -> 5938.99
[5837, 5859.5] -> 5837.31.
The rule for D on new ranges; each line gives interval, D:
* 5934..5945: 5937.62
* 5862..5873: 5864.25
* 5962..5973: 5965.03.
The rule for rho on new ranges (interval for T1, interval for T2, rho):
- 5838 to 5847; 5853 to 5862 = 1.3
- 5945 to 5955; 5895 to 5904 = 0.5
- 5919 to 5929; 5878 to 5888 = 1.6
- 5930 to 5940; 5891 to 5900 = 1.0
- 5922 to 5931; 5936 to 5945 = 1.6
